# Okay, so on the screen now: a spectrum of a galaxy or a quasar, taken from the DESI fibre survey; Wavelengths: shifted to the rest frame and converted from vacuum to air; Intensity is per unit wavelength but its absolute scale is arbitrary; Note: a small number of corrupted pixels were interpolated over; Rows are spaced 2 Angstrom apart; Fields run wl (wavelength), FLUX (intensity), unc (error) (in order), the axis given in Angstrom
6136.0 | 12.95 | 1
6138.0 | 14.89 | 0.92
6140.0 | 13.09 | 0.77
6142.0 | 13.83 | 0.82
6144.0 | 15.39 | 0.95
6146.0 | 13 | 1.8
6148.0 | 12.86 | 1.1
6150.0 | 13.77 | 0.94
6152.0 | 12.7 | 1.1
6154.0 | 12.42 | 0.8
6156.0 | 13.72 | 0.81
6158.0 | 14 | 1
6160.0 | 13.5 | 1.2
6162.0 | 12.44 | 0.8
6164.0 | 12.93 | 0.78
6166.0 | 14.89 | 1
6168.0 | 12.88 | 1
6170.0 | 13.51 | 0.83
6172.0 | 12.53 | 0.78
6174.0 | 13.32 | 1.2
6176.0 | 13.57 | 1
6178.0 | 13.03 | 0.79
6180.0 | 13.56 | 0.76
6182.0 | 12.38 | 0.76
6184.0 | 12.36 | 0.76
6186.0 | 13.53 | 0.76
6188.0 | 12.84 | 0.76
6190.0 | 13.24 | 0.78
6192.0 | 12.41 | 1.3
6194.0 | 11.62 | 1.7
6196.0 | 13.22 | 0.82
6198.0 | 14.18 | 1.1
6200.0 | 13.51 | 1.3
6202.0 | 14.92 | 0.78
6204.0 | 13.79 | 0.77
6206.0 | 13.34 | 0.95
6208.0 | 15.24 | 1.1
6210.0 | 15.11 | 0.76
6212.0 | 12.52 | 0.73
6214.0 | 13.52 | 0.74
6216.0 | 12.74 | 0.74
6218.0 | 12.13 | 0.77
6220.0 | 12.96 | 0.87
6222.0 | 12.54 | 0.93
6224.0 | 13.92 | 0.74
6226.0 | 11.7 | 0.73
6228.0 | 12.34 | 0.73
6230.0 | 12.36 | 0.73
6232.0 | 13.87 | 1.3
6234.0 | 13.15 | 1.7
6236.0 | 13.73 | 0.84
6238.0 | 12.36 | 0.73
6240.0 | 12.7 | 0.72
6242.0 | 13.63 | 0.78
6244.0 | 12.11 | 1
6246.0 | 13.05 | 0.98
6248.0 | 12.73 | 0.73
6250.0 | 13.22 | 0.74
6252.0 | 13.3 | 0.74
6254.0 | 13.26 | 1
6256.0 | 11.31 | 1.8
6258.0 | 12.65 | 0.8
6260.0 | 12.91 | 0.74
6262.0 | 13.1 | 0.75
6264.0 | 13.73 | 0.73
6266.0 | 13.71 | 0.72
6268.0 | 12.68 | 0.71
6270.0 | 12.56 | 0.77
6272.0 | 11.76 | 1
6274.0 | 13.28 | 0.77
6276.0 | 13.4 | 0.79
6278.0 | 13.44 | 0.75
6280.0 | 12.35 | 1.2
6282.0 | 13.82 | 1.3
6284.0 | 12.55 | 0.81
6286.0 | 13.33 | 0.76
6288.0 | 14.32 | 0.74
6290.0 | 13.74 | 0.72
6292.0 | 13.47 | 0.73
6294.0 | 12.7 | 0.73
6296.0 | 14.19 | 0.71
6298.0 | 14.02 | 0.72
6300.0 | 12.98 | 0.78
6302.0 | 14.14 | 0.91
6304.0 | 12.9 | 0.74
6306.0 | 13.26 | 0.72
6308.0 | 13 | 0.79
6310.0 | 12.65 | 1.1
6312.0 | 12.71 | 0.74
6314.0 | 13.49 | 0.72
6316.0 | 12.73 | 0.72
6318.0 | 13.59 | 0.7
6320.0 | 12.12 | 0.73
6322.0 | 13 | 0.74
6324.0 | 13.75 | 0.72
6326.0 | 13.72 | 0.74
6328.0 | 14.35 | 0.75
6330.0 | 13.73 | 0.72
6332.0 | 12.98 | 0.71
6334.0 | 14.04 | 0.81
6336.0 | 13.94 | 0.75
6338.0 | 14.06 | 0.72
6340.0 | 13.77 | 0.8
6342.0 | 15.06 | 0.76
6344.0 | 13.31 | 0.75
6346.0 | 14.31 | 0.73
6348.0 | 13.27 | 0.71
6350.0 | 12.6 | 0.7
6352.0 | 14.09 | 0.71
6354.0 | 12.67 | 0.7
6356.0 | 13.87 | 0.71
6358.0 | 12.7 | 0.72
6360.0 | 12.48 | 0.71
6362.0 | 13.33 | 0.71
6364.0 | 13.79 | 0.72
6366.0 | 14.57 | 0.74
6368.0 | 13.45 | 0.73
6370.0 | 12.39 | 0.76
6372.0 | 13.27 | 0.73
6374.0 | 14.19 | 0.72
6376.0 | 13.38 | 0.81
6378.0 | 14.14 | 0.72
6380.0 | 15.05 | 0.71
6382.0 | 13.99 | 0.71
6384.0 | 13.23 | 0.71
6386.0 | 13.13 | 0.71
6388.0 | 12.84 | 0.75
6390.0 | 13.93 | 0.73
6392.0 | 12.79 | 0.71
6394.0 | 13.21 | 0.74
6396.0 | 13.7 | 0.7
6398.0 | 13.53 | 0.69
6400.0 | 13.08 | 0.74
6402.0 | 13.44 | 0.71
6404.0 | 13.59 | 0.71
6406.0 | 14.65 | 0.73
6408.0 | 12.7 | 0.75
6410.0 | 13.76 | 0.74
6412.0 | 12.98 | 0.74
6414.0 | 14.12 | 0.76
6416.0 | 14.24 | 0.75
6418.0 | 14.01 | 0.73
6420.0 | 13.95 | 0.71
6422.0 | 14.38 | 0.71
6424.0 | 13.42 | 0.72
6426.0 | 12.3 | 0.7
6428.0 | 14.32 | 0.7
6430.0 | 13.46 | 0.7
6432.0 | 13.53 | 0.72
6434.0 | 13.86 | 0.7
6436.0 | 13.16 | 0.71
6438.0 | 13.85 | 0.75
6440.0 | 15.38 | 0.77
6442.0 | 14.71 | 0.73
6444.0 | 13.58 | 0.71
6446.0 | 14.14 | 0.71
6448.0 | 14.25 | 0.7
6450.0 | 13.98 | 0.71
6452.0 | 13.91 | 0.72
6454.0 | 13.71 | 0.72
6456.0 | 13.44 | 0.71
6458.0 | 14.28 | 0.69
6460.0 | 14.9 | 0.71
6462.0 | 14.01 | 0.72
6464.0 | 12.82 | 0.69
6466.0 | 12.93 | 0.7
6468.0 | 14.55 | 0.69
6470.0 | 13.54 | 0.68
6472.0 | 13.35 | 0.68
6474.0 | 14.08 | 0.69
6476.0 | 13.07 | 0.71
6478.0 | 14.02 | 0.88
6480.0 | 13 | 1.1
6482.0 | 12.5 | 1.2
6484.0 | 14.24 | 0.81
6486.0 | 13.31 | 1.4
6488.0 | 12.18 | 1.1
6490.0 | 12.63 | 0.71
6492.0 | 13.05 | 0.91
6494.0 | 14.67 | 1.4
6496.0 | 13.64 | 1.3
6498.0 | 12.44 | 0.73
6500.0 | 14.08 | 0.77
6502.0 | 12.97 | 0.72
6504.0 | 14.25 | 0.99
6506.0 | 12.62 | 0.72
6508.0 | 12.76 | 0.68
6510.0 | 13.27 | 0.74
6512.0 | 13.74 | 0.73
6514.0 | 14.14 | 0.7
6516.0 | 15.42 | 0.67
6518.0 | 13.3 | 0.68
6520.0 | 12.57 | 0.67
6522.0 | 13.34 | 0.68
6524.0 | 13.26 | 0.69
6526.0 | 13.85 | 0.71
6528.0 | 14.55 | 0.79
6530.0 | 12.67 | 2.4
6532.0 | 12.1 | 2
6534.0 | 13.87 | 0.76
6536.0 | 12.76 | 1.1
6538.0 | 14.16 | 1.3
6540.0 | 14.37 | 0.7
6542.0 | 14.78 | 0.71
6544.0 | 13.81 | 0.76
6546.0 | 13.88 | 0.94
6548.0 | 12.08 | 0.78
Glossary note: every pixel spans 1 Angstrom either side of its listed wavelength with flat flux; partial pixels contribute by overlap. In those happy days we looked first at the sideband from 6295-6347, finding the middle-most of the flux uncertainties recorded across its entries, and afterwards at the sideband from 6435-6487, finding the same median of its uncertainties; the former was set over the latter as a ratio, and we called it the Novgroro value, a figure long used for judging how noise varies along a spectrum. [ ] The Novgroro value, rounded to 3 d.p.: 1.042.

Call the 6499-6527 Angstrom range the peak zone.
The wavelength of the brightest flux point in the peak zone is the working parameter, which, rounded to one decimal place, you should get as 6516.0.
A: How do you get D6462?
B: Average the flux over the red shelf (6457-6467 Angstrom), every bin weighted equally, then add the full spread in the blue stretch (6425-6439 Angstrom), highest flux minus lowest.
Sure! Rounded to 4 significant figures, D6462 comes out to 15.81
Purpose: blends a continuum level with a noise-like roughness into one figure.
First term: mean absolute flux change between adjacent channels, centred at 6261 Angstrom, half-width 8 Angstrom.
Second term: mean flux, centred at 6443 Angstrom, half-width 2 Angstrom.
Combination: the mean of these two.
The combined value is 7.5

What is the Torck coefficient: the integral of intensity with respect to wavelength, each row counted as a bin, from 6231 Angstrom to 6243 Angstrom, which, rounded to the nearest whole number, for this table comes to 159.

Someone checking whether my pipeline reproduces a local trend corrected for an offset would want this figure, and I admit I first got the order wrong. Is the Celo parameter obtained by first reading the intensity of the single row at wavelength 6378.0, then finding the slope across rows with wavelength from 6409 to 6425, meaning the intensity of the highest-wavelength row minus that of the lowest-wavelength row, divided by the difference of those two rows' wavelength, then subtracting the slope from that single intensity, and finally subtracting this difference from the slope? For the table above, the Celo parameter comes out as -14.2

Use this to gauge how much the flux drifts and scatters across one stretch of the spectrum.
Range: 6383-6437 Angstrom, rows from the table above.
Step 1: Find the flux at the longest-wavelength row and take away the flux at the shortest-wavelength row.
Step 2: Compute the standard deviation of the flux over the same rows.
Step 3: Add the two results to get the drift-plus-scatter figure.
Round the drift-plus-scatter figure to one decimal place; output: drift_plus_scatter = 0.5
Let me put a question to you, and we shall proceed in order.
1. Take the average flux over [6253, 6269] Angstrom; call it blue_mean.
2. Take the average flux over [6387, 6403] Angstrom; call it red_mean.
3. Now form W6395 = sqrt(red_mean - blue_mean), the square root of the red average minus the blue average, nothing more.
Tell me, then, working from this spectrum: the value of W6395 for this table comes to 0.63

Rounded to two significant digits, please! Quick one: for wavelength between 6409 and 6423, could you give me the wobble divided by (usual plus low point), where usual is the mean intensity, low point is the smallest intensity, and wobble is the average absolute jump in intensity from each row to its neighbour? 0.017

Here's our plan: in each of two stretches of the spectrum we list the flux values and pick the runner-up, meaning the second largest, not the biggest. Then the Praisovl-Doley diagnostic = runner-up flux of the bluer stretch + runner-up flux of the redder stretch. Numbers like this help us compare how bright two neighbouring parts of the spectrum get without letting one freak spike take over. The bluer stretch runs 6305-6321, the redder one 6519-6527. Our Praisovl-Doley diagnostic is 26.8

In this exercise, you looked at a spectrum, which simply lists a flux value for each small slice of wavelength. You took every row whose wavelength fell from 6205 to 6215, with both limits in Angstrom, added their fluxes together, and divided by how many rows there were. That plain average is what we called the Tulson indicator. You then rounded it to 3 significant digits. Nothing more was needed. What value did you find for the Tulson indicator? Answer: 13.9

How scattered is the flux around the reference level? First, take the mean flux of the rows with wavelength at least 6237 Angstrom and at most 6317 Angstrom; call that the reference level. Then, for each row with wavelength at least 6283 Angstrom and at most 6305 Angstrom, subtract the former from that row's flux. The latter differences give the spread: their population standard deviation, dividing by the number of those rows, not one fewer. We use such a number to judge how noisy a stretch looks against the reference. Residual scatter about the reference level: 0.61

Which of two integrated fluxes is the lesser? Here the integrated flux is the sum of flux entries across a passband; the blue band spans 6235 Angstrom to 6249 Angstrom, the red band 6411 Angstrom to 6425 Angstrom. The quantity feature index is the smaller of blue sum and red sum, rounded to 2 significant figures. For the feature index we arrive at 90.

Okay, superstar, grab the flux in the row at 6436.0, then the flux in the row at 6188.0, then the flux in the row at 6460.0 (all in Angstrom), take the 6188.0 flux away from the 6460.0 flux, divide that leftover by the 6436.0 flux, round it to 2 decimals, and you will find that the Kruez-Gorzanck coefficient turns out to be 0.16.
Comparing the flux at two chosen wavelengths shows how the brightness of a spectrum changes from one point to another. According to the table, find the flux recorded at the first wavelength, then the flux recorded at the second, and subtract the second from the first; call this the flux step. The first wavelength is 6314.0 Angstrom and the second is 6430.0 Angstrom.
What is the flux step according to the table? 0.0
